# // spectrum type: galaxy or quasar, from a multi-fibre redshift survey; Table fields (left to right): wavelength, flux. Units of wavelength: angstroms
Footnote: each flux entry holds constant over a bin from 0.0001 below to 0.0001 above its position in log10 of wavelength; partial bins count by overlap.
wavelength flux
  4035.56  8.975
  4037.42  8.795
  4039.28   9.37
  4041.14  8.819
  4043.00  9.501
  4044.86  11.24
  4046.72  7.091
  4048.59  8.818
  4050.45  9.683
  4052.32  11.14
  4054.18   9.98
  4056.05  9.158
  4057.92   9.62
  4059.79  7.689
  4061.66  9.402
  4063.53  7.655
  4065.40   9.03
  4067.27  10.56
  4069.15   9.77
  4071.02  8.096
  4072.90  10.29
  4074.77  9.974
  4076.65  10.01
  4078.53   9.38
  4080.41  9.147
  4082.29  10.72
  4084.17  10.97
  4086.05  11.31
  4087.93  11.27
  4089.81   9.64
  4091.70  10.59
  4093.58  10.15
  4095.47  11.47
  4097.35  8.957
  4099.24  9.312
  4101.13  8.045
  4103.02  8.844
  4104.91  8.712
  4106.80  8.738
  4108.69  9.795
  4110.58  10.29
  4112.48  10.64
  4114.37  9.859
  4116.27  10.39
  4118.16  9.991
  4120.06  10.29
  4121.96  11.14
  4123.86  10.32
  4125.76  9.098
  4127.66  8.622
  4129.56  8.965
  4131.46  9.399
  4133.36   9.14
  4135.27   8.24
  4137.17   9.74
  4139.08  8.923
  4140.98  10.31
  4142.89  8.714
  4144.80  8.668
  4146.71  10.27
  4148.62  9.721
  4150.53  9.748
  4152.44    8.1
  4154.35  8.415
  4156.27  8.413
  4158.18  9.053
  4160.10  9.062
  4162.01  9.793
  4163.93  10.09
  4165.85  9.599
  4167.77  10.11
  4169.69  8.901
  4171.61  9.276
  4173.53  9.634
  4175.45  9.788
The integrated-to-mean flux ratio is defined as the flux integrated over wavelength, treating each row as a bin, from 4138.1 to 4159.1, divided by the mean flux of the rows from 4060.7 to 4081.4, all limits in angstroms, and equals 20.4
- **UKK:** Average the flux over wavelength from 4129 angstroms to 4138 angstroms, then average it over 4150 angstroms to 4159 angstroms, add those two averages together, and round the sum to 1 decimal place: 17.8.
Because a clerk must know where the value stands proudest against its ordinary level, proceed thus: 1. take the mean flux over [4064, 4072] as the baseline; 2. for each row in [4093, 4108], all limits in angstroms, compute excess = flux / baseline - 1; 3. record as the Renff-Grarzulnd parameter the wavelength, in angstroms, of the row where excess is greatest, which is 4095.47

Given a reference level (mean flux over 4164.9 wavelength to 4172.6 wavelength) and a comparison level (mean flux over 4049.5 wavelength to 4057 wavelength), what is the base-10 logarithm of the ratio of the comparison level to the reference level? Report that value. 0.02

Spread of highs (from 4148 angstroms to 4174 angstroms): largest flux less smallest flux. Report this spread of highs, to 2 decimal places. 2.01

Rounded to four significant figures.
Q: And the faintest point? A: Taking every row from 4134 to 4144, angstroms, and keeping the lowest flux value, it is 8.240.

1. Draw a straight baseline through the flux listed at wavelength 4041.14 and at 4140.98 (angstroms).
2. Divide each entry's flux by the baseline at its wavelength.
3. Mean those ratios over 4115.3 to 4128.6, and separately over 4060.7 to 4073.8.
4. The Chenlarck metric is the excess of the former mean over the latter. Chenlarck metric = -0.01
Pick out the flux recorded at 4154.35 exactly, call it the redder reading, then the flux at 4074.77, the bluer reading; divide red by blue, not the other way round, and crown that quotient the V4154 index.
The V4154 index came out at 0.84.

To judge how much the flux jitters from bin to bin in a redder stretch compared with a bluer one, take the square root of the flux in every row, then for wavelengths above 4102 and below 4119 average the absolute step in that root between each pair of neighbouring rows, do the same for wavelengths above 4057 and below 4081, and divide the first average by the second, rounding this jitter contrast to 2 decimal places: 0.38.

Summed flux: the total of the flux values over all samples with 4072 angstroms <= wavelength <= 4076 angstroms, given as 20.3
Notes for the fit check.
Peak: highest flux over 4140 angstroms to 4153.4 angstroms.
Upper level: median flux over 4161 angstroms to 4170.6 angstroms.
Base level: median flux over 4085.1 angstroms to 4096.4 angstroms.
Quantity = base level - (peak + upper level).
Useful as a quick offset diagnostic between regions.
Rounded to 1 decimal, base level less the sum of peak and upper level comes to -9.2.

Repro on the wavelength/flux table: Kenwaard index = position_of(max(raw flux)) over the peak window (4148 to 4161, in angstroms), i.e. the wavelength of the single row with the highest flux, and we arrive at 4150.53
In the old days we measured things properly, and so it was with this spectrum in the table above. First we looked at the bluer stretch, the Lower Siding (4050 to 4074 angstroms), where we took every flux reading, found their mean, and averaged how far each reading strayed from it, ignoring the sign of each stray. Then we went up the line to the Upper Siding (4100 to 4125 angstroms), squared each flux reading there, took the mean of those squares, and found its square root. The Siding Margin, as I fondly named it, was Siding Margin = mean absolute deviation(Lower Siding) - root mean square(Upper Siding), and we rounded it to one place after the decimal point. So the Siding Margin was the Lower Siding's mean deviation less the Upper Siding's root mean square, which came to -9.0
